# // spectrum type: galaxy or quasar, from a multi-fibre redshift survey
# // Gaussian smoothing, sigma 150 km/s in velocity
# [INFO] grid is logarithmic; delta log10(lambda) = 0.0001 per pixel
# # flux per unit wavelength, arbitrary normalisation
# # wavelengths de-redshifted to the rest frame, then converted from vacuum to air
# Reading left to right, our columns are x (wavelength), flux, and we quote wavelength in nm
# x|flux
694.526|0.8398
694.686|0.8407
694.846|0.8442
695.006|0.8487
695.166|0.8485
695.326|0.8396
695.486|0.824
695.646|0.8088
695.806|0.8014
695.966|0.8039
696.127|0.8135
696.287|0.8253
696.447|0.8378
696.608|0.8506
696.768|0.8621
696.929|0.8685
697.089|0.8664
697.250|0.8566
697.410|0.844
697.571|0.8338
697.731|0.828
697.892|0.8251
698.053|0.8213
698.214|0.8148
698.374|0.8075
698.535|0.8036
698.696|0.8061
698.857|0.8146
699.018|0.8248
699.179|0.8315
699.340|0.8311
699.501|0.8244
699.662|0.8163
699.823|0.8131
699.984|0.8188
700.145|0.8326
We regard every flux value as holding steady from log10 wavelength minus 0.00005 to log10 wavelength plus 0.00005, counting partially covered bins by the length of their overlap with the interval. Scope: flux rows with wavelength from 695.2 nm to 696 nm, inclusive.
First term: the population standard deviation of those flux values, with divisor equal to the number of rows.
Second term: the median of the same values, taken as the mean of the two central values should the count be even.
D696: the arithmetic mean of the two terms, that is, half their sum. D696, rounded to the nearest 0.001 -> 0.412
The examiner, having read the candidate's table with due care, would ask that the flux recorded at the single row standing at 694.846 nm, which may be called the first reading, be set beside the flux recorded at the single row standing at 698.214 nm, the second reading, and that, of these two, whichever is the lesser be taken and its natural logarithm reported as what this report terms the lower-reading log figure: -0.205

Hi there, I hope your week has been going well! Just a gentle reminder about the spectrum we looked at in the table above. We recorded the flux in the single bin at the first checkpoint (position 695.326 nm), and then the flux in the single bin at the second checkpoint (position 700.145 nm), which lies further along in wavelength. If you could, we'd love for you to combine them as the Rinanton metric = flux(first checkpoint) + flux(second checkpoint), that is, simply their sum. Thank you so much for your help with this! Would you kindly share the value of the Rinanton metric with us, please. 1.672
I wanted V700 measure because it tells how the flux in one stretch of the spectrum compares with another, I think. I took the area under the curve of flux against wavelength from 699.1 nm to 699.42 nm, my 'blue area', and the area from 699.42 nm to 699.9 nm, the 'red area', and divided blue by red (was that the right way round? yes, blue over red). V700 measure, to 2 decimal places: 0.68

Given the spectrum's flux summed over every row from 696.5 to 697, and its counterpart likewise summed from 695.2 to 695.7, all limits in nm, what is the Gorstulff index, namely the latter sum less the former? -0.11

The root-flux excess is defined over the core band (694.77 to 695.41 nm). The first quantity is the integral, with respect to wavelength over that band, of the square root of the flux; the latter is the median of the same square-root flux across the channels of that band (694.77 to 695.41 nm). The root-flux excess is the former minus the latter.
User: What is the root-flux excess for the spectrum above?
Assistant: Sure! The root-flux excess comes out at -0.331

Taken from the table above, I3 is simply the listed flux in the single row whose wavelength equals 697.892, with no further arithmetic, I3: 0.8251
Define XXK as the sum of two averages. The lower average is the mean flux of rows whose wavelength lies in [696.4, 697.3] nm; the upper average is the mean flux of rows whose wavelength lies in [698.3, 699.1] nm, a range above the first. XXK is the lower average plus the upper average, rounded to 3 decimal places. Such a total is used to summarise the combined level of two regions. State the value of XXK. 1.668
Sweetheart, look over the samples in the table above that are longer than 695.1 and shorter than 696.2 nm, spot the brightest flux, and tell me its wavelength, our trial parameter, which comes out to 695.166 nm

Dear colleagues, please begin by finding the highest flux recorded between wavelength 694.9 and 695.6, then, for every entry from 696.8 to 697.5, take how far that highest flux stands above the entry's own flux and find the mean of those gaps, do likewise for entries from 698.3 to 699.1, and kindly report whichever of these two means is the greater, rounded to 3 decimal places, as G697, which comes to 0.037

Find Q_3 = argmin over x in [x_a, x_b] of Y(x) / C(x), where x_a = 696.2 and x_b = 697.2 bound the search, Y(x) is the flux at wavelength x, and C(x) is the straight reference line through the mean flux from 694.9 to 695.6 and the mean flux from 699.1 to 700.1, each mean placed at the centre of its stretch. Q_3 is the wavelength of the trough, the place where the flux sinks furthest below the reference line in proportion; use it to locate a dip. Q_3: 696.287 nm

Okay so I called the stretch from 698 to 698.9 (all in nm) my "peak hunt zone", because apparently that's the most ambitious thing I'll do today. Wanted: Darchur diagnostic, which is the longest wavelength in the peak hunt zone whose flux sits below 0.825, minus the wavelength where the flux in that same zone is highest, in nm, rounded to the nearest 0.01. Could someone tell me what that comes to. 0.80 nm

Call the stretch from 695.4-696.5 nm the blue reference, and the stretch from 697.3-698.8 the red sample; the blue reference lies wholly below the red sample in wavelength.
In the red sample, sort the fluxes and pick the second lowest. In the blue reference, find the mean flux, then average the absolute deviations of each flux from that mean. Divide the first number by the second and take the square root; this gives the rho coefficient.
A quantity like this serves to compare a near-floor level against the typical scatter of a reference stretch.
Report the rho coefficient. 8.6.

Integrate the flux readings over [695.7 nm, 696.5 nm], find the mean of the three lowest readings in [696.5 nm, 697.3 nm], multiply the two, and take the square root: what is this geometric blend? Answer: 0.75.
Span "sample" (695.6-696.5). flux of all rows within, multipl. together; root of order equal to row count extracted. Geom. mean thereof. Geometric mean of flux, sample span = 0.815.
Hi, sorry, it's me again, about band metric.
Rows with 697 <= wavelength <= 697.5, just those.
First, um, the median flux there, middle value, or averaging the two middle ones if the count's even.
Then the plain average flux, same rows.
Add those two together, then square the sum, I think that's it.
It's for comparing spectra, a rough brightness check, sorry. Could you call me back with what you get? 2.93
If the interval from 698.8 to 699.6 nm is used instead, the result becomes 2.72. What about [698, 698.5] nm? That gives 2.65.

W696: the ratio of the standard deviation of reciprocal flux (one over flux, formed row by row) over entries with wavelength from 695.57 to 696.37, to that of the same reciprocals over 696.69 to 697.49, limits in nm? 1.1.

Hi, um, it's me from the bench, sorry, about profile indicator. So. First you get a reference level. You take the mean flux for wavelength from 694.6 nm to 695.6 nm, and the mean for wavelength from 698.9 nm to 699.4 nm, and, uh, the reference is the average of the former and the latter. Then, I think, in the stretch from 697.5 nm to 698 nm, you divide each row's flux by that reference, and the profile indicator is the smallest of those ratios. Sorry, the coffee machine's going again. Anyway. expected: 0.99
